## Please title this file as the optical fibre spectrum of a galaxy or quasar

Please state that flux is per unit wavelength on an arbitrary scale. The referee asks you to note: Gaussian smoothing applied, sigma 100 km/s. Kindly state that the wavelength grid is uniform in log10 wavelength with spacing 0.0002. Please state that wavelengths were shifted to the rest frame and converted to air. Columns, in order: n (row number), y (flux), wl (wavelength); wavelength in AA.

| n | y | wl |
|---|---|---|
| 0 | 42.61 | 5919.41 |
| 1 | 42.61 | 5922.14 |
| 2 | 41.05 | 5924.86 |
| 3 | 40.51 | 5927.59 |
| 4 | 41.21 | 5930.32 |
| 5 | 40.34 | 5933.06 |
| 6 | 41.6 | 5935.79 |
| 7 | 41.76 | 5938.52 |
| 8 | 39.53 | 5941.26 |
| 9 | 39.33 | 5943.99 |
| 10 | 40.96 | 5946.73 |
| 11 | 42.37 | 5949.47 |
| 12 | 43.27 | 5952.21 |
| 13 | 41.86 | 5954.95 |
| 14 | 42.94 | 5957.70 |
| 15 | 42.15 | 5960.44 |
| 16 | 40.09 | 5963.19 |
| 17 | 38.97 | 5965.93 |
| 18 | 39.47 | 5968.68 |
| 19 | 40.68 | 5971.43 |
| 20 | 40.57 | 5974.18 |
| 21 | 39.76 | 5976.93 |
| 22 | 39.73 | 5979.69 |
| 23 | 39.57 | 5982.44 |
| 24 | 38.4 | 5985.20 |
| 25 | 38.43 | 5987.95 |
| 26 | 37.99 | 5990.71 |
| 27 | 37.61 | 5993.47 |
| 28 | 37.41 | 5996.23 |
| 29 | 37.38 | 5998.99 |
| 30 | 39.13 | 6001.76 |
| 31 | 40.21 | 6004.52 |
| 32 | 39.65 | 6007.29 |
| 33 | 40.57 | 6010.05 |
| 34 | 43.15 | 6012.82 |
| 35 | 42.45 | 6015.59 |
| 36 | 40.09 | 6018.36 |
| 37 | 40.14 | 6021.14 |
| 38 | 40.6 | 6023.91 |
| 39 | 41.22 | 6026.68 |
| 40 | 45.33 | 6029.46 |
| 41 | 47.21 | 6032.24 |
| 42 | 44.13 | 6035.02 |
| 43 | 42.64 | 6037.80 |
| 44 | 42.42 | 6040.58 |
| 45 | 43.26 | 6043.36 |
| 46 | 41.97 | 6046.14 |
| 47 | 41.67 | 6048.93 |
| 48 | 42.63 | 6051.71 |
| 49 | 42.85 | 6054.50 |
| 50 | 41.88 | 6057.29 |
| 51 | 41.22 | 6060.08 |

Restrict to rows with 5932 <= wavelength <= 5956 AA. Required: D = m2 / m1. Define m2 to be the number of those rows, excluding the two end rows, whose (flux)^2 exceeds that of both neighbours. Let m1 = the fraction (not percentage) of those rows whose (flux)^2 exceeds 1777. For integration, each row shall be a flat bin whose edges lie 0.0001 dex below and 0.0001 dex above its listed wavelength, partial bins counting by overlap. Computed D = 9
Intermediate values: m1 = 0.22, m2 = 2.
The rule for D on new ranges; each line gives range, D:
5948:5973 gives 6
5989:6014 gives 9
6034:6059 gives 3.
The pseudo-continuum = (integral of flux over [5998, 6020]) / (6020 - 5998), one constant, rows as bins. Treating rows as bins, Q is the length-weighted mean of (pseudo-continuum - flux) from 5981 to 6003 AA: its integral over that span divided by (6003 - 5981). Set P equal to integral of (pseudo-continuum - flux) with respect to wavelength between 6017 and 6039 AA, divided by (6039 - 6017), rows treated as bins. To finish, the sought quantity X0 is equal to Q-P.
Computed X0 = 4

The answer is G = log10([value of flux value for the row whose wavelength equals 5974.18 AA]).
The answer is 1.61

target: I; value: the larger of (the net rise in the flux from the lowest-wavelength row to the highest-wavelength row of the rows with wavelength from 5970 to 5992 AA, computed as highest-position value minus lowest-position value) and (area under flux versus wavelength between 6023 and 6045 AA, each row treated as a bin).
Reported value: 955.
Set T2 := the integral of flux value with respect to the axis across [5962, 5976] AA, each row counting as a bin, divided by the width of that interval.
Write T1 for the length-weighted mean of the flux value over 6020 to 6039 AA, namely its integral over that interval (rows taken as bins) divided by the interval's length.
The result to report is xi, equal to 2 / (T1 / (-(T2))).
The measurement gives -1.86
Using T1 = 43.1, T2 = 40.0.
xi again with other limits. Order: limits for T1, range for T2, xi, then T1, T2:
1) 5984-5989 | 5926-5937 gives -2.13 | 38.5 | 40.9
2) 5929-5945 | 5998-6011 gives -1.94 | 40.7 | 39.4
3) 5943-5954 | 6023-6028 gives -1.97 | 41.6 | 41.0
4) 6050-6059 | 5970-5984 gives -1.89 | 42.4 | 40.0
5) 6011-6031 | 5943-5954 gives -1.99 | 41.9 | 41.6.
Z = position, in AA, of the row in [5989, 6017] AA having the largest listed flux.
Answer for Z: 6012.82 AA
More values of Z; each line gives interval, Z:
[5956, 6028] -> 6012.82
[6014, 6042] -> 6032.24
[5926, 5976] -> 5952.21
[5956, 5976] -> 5957.70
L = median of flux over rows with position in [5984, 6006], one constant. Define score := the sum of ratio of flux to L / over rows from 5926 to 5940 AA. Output 5.38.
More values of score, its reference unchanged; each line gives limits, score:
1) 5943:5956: 5.44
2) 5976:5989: 5.13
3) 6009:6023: 5.40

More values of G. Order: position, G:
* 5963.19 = 1.60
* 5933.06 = 1.61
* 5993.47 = 1.58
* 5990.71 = 1.58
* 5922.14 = 1.63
